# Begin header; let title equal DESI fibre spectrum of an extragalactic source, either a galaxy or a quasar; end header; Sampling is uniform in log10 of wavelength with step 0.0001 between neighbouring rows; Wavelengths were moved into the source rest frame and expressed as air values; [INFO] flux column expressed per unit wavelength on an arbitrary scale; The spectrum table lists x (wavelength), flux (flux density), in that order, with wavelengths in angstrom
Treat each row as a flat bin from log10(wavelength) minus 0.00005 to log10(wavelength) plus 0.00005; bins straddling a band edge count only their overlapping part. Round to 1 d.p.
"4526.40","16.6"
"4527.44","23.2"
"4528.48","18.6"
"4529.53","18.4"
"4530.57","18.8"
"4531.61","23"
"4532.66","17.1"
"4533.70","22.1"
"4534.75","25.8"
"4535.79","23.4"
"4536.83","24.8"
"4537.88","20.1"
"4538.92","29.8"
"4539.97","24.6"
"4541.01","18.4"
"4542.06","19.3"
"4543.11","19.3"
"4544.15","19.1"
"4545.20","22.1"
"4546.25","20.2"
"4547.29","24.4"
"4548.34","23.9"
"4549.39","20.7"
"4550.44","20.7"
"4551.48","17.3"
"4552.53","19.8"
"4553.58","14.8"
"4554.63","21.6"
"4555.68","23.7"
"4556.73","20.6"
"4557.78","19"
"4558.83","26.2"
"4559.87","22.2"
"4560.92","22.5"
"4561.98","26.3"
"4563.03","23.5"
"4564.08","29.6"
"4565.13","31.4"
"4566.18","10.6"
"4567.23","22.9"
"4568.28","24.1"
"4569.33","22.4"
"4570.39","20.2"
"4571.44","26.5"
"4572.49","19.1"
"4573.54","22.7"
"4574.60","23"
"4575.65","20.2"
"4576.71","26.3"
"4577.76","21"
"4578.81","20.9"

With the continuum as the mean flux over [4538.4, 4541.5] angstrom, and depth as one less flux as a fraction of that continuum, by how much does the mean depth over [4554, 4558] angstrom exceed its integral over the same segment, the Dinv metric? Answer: -0.4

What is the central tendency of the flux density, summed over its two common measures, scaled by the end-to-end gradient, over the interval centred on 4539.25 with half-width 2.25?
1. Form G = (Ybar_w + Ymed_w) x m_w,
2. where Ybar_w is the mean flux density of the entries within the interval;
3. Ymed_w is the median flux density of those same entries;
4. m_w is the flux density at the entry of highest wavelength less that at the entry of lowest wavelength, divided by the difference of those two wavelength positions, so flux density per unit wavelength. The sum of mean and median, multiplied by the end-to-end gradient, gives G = -25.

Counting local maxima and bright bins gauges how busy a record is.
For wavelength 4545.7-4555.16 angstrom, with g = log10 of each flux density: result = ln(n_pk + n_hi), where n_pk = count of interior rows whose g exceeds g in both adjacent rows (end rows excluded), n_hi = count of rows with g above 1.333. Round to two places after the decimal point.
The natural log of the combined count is 1.61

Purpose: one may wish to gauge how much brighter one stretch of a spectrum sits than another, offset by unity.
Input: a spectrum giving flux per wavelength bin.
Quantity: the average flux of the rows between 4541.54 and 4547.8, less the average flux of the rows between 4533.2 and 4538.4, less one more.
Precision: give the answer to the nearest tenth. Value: -3.5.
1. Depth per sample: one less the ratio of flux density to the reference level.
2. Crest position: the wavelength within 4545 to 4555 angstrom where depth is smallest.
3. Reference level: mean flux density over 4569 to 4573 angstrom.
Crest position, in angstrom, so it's 4547.29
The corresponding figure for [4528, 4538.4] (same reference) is 4534.75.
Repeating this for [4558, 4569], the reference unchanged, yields 4565.13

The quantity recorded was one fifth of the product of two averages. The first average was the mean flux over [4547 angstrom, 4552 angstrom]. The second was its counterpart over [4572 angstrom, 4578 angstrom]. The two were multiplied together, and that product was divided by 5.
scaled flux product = 94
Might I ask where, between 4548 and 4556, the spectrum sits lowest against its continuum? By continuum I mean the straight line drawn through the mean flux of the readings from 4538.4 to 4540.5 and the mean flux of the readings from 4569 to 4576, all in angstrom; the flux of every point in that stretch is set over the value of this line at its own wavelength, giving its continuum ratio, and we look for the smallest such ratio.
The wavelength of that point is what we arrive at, 4553.58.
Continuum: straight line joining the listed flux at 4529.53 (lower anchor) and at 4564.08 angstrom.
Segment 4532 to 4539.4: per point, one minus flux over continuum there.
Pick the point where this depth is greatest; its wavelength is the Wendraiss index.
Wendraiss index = 4532.66 angstrom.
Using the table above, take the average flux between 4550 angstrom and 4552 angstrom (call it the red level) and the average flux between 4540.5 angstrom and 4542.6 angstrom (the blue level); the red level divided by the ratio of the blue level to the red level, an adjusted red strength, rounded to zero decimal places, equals 19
